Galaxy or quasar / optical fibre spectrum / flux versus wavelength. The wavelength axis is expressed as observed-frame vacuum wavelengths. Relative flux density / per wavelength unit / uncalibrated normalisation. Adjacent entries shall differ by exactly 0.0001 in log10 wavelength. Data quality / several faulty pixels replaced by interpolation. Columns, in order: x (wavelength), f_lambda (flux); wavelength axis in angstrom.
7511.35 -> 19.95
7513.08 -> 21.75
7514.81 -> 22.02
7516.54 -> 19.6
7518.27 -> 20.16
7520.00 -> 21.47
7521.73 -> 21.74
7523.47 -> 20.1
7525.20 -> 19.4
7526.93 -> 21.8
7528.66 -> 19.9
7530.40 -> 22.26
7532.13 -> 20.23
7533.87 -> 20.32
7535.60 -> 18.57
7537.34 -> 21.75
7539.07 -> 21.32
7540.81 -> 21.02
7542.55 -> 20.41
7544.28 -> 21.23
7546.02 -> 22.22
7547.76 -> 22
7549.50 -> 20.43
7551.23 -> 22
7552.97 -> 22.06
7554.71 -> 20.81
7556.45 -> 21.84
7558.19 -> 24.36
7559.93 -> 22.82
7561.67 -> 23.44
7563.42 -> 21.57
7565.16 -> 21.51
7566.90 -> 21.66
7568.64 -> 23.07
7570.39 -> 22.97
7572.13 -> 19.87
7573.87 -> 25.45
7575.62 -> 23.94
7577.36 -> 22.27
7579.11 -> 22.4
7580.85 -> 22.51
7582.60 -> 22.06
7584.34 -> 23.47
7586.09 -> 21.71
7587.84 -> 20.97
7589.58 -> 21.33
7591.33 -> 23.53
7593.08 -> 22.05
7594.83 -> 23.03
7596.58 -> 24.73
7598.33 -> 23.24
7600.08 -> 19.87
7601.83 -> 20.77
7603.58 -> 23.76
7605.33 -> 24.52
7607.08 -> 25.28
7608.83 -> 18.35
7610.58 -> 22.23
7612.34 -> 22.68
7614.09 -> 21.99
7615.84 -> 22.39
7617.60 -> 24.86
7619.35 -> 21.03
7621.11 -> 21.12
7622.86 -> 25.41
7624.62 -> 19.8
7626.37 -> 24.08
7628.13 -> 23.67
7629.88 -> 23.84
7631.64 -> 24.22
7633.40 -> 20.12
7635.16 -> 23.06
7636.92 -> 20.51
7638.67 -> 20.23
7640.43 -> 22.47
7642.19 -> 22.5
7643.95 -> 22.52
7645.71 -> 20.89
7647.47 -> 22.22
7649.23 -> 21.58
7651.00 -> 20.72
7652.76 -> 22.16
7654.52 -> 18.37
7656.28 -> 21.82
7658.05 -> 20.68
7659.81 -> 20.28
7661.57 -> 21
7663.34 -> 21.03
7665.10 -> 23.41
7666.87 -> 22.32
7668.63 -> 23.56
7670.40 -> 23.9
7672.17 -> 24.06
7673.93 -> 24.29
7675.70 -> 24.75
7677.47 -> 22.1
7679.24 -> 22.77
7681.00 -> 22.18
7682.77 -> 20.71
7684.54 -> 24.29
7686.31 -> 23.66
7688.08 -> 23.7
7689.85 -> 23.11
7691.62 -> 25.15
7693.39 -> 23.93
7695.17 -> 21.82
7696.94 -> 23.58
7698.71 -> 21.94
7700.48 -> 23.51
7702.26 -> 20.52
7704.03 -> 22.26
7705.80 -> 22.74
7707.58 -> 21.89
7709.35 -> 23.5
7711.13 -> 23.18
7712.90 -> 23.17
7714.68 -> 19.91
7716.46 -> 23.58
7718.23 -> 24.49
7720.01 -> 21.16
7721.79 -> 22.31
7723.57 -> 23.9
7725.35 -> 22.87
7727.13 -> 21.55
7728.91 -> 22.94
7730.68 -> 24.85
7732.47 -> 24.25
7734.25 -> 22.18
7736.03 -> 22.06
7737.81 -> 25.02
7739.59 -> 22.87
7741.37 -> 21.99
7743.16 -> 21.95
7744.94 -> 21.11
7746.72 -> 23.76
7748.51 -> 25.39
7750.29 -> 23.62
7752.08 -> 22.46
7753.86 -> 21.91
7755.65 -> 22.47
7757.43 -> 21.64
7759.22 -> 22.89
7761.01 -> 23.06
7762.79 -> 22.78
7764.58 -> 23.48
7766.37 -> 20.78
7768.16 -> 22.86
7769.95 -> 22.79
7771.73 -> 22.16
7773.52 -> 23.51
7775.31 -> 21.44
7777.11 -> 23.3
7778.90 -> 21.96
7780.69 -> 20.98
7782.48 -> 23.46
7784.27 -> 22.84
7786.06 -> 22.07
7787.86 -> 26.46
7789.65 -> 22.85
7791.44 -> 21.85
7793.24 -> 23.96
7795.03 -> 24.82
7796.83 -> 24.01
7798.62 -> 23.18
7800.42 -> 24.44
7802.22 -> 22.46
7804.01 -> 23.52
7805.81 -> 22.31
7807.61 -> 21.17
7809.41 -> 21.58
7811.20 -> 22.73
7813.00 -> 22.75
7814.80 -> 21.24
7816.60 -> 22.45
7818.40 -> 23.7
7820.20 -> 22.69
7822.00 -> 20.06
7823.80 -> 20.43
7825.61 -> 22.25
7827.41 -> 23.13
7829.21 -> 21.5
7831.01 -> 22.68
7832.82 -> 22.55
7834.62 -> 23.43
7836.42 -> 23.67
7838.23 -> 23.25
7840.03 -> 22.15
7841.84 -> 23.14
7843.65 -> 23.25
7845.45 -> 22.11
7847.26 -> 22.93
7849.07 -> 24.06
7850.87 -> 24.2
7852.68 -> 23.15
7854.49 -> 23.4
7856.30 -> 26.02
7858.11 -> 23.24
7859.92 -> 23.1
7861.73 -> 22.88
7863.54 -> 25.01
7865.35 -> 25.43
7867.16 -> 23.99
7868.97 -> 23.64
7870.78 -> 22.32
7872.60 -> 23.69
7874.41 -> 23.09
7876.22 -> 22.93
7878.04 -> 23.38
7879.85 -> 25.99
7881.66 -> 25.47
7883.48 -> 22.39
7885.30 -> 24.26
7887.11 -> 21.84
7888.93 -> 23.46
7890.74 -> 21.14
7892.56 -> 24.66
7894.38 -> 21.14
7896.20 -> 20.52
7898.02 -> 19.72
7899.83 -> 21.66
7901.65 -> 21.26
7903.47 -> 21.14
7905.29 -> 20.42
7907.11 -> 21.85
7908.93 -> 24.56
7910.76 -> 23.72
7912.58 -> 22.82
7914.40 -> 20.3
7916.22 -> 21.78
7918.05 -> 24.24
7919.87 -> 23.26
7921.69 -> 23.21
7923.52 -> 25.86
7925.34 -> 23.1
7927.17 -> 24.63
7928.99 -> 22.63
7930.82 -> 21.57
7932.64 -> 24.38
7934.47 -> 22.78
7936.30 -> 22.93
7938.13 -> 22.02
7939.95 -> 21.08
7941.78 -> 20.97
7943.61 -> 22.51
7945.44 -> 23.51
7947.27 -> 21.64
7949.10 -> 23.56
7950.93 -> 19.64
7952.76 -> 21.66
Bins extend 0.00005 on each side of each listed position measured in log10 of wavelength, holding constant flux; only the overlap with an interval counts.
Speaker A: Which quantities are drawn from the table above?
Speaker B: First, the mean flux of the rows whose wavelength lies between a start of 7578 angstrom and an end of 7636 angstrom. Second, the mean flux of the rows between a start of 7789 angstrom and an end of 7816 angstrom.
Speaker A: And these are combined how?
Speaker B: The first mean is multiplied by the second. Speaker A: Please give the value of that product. 515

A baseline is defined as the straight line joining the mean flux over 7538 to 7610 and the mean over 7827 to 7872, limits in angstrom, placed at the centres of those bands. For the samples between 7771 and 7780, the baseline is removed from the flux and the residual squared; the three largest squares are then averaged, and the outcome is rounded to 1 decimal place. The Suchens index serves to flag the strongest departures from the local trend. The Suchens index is 1.6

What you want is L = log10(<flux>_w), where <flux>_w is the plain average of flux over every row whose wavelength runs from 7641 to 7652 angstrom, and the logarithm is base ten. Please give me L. 1.34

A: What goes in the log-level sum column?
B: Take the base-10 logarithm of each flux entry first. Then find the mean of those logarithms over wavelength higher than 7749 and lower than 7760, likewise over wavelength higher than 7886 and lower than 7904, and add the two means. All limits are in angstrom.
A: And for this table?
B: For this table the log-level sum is 2.69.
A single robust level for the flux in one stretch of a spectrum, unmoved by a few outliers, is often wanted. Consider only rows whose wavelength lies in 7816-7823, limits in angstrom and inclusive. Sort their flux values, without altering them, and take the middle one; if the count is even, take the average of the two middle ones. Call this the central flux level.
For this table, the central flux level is 22.6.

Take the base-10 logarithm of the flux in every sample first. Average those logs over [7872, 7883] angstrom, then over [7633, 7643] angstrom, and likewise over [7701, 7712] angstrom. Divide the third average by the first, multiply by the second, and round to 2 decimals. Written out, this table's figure 1.30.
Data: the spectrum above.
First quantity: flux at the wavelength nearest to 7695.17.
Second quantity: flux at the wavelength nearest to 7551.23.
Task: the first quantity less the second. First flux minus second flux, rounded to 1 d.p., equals -0.2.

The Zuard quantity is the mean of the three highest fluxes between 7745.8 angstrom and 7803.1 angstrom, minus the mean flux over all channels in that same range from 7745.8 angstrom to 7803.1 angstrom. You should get 2.6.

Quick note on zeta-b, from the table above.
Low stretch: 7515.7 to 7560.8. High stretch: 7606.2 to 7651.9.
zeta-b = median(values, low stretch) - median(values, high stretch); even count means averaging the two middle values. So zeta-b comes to -1.0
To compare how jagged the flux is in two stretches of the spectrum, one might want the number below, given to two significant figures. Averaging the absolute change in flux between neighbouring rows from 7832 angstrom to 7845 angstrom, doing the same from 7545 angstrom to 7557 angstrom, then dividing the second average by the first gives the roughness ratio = 1.5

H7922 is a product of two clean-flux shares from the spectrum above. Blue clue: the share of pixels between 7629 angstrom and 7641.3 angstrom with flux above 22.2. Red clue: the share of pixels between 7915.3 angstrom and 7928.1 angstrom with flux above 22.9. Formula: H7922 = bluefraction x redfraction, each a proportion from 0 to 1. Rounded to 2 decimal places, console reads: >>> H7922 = 0.49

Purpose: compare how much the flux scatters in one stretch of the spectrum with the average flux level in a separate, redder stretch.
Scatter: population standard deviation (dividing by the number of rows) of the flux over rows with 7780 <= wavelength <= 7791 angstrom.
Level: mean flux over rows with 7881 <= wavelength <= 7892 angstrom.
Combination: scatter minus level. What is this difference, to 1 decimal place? -21.4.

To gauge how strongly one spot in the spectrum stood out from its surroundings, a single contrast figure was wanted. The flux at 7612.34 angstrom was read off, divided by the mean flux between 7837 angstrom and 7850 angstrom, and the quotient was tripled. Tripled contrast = 2.96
